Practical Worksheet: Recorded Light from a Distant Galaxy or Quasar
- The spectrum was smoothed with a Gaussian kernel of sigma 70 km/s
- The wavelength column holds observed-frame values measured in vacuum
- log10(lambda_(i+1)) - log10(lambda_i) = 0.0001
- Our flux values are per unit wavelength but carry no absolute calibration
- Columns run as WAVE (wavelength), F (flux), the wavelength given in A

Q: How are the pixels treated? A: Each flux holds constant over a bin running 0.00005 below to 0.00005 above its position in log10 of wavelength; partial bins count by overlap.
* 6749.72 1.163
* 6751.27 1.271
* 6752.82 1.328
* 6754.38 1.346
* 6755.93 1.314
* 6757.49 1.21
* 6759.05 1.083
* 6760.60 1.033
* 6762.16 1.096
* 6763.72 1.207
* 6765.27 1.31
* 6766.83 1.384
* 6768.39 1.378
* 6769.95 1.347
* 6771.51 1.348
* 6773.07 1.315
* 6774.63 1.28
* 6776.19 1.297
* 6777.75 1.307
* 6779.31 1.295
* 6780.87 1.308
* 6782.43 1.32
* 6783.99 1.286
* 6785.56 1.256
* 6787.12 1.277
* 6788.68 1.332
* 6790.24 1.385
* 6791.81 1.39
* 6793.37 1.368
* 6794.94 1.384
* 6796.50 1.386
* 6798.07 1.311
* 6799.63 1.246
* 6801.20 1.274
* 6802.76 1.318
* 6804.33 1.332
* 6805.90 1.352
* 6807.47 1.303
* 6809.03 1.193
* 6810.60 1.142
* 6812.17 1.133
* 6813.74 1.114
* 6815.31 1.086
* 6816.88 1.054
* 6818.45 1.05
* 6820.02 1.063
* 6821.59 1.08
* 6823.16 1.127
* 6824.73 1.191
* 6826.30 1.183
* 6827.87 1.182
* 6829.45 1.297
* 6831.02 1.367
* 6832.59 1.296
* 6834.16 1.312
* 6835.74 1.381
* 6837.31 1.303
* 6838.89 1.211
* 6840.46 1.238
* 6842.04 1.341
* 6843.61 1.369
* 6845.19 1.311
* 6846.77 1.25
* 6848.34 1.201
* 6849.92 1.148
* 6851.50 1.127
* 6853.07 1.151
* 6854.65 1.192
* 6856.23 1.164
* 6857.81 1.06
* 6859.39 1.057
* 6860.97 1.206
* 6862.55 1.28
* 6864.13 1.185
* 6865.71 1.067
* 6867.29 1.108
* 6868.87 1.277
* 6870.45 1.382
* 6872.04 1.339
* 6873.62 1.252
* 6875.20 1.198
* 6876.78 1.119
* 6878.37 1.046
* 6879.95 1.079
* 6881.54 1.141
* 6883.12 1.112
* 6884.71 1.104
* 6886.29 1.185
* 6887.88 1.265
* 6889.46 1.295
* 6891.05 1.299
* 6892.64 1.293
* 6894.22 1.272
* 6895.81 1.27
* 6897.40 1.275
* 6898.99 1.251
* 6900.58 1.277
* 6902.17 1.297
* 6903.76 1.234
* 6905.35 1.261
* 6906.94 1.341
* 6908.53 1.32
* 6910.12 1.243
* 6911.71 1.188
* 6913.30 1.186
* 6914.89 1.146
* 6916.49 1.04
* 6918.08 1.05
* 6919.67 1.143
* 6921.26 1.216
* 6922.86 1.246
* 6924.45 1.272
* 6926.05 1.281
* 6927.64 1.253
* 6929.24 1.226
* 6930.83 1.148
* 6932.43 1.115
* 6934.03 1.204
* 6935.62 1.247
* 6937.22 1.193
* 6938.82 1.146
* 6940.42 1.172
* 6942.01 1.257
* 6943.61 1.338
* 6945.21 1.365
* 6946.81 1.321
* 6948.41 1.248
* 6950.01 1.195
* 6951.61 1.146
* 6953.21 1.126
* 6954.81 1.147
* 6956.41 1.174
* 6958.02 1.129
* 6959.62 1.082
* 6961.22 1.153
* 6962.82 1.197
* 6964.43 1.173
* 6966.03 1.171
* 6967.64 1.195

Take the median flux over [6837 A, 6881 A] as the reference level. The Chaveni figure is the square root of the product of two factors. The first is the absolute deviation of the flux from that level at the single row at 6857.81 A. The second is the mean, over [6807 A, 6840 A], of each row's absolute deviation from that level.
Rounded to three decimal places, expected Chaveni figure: 0.111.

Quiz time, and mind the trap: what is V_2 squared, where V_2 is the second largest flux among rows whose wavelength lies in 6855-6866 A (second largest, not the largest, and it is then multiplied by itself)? 1.45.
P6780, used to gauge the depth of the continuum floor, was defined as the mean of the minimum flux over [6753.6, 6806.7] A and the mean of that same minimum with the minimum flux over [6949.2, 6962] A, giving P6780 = 1.045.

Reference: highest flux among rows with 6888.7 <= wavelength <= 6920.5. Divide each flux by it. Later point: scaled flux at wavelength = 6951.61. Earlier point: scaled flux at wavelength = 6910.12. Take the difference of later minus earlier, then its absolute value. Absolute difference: 0.072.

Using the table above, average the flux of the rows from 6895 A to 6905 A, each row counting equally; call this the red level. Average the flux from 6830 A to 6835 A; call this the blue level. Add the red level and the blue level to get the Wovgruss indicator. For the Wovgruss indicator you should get 2.59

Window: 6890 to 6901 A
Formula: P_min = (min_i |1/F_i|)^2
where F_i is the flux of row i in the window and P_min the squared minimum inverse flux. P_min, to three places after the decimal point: 0.593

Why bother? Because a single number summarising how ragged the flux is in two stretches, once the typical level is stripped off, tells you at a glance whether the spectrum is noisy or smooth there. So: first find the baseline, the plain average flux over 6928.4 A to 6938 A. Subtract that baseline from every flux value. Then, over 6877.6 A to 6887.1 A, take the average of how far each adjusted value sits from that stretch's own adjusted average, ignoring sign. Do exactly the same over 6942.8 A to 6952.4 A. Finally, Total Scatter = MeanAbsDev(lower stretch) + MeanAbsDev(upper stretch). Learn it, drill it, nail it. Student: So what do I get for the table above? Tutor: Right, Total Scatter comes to 0.11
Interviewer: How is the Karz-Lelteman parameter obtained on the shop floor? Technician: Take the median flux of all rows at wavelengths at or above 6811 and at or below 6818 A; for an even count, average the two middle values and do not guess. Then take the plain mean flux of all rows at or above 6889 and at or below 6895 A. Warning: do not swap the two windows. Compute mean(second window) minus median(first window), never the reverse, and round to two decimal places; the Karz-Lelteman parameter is 0.19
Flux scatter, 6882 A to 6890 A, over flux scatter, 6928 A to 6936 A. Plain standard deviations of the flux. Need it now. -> 1.6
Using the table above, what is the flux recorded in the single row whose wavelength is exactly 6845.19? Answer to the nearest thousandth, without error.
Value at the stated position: 1.311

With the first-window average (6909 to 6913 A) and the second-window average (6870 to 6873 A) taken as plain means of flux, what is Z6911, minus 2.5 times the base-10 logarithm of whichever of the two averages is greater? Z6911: -0.33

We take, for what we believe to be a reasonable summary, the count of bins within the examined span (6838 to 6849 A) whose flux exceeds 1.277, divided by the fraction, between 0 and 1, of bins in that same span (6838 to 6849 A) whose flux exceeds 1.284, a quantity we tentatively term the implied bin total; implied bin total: 7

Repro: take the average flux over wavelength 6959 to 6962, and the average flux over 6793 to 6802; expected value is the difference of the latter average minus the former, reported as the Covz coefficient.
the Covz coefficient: 0.2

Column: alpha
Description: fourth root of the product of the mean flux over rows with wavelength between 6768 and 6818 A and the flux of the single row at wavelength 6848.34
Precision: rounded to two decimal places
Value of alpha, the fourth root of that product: 1.11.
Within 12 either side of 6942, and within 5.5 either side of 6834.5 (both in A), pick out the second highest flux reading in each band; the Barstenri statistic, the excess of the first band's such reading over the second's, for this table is -0.029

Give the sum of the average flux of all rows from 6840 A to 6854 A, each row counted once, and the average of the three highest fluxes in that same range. 2.58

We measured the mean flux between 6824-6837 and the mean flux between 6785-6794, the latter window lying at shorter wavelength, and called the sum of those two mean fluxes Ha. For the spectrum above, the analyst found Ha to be 2.61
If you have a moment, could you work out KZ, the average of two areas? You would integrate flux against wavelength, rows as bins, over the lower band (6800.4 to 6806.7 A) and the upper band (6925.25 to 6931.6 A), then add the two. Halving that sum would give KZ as 8.05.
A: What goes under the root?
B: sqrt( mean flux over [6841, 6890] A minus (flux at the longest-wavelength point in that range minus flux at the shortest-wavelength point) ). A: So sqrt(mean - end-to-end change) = 1.11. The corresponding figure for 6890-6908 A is 1.11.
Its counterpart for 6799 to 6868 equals 1.16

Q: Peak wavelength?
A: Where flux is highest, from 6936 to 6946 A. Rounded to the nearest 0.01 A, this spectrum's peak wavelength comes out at 6945.21 A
